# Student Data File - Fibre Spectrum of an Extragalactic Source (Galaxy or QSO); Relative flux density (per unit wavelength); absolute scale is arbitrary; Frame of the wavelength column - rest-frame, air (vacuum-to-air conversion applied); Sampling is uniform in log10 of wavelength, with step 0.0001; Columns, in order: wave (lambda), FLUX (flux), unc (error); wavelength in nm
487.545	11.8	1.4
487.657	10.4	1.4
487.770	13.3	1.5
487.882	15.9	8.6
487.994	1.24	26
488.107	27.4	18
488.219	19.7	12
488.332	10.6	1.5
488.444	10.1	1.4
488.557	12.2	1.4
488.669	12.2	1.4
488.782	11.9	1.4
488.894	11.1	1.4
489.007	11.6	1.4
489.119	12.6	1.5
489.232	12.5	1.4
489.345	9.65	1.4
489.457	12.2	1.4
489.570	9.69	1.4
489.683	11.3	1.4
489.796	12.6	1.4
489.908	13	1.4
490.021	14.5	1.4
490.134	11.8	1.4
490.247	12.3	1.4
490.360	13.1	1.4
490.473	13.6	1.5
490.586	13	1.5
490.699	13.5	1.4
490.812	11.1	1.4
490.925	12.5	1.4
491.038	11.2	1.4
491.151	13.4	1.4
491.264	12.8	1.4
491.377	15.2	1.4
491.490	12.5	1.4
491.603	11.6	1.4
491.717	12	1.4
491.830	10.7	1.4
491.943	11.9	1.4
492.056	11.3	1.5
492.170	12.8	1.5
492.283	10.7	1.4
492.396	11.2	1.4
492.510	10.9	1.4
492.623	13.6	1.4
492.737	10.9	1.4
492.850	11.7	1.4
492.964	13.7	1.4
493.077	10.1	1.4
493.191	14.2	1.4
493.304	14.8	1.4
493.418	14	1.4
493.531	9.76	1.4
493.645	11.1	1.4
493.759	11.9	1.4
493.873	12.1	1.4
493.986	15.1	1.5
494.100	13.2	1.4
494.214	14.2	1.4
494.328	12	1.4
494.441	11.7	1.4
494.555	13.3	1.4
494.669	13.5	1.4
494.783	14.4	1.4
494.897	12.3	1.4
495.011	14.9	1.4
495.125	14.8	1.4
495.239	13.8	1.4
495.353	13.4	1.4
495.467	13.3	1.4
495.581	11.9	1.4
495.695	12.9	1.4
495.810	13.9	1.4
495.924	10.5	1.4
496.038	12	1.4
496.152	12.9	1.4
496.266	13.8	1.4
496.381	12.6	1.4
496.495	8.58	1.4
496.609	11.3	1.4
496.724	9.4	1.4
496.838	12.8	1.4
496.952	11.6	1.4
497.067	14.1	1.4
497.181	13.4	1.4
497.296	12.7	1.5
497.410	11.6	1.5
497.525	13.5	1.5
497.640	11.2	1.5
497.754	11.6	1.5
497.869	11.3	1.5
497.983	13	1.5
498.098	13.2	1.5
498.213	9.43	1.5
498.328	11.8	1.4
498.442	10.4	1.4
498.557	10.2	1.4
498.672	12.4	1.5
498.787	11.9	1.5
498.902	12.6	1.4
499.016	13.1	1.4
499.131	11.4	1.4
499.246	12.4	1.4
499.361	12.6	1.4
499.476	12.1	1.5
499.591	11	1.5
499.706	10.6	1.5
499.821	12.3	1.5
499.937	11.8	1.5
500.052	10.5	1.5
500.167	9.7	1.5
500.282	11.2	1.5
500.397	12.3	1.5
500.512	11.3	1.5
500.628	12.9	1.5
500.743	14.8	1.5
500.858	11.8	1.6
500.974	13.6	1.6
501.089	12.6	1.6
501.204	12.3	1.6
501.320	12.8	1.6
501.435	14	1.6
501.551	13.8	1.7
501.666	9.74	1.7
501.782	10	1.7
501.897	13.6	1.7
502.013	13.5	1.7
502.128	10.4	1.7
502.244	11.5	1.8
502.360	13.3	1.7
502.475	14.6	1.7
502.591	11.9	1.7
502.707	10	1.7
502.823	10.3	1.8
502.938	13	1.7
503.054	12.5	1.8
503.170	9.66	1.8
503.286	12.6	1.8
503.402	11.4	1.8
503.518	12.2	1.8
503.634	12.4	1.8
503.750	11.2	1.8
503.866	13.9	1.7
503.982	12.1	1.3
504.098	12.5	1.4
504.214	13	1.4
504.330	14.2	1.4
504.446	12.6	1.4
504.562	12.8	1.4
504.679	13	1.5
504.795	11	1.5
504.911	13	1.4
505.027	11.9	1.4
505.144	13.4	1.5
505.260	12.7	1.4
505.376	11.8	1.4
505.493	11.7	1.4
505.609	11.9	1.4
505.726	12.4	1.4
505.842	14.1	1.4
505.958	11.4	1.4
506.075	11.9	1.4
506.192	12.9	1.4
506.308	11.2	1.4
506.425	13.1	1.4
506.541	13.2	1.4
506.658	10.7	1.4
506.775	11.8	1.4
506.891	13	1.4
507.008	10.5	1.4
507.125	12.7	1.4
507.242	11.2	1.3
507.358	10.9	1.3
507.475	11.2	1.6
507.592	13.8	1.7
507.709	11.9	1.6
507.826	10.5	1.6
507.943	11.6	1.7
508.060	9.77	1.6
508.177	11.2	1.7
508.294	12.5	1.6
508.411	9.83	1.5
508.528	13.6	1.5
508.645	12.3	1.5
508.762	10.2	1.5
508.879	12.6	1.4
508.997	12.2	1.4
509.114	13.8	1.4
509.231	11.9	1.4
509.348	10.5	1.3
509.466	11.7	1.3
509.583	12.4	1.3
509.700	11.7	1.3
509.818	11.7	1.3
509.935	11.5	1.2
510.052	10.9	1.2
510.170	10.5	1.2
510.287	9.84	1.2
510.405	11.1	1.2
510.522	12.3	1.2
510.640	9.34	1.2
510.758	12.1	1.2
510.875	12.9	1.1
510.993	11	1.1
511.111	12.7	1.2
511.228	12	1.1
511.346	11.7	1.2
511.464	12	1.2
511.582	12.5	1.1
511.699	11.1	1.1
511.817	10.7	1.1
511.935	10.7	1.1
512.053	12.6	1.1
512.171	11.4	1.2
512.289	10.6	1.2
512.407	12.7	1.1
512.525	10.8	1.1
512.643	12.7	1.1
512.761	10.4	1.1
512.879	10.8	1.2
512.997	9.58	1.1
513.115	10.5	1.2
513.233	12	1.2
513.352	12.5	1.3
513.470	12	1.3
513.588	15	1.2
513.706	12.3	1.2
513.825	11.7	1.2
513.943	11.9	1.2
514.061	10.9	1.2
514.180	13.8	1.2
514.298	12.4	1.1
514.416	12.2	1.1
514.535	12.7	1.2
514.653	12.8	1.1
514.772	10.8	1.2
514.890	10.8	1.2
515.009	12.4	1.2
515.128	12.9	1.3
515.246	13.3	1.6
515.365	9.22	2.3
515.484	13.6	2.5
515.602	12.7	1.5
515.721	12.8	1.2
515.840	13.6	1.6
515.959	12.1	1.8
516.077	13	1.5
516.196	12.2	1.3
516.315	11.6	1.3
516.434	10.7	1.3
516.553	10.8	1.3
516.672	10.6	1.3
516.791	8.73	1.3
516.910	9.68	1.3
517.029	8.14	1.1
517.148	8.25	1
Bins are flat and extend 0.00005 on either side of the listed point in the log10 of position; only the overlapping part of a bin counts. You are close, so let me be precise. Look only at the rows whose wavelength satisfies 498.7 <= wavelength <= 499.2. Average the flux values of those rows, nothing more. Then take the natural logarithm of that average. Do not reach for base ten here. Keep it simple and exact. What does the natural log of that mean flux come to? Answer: 2.51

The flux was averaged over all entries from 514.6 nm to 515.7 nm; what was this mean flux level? 12.1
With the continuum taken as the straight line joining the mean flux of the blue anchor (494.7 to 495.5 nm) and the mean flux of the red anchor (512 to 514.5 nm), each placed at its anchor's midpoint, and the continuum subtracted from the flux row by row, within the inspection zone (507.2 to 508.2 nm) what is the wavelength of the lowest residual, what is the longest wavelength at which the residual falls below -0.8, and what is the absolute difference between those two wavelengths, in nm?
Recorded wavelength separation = 0.12 nm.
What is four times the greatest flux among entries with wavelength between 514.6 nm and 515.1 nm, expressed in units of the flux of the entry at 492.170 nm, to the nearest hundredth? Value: 4.00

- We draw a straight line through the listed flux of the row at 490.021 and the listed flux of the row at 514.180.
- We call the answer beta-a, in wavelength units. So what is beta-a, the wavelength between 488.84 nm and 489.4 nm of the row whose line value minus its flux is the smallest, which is 489.119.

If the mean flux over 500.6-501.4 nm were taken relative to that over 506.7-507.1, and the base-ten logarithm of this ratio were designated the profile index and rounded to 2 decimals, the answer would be 0.04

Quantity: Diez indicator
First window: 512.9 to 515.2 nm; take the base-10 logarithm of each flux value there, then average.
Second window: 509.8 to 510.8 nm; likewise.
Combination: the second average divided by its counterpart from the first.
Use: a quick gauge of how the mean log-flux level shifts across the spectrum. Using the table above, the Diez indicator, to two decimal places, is 0.96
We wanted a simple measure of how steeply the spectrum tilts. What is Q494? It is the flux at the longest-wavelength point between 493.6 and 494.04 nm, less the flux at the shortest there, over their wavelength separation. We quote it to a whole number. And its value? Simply 12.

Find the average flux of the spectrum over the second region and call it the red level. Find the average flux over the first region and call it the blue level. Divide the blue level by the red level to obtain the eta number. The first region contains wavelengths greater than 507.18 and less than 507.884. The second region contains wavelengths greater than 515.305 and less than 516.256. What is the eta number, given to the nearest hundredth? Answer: 0.93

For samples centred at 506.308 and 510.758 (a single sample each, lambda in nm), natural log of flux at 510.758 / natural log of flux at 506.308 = 1.03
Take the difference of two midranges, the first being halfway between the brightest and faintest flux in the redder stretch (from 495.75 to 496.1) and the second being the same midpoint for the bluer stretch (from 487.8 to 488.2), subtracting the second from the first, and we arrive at -2.1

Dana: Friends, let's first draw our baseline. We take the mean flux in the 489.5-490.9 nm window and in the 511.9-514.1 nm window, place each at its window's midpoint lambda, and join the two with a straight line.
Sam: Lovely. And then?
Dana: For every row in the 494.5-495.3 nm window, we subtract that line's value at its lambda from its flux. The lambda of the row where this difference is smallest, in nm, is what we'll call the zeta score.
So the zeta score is 494.897 nm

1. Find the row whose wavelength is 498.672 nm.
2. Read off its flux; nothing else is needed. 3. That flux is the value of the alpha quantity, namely 12.4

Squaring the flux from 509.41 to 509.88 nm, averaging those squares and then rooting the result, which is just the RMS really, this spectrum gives 11.9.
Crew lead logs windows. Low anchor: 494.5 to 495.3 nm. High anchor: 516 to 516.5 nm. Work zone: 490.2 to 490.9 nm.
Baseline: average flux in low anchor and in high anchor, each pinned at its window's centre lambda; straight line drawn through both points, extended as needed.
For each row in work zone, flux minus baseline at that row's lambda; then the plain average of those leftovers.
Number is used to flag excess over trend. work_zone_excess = -1.5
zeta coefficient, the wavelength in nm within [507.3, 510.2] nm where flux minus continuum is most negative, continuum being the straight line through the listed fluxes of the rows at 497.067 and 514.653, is 508.060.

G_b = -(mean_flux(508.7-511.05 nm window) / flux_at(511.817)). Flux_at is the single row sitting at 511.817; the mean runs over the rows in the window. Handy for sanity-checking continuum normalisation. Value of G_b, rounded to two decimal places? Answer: -1.08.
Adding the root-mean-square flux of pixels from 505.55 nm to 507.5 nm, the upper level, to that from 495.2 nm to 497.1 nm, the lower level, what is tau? 24.4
